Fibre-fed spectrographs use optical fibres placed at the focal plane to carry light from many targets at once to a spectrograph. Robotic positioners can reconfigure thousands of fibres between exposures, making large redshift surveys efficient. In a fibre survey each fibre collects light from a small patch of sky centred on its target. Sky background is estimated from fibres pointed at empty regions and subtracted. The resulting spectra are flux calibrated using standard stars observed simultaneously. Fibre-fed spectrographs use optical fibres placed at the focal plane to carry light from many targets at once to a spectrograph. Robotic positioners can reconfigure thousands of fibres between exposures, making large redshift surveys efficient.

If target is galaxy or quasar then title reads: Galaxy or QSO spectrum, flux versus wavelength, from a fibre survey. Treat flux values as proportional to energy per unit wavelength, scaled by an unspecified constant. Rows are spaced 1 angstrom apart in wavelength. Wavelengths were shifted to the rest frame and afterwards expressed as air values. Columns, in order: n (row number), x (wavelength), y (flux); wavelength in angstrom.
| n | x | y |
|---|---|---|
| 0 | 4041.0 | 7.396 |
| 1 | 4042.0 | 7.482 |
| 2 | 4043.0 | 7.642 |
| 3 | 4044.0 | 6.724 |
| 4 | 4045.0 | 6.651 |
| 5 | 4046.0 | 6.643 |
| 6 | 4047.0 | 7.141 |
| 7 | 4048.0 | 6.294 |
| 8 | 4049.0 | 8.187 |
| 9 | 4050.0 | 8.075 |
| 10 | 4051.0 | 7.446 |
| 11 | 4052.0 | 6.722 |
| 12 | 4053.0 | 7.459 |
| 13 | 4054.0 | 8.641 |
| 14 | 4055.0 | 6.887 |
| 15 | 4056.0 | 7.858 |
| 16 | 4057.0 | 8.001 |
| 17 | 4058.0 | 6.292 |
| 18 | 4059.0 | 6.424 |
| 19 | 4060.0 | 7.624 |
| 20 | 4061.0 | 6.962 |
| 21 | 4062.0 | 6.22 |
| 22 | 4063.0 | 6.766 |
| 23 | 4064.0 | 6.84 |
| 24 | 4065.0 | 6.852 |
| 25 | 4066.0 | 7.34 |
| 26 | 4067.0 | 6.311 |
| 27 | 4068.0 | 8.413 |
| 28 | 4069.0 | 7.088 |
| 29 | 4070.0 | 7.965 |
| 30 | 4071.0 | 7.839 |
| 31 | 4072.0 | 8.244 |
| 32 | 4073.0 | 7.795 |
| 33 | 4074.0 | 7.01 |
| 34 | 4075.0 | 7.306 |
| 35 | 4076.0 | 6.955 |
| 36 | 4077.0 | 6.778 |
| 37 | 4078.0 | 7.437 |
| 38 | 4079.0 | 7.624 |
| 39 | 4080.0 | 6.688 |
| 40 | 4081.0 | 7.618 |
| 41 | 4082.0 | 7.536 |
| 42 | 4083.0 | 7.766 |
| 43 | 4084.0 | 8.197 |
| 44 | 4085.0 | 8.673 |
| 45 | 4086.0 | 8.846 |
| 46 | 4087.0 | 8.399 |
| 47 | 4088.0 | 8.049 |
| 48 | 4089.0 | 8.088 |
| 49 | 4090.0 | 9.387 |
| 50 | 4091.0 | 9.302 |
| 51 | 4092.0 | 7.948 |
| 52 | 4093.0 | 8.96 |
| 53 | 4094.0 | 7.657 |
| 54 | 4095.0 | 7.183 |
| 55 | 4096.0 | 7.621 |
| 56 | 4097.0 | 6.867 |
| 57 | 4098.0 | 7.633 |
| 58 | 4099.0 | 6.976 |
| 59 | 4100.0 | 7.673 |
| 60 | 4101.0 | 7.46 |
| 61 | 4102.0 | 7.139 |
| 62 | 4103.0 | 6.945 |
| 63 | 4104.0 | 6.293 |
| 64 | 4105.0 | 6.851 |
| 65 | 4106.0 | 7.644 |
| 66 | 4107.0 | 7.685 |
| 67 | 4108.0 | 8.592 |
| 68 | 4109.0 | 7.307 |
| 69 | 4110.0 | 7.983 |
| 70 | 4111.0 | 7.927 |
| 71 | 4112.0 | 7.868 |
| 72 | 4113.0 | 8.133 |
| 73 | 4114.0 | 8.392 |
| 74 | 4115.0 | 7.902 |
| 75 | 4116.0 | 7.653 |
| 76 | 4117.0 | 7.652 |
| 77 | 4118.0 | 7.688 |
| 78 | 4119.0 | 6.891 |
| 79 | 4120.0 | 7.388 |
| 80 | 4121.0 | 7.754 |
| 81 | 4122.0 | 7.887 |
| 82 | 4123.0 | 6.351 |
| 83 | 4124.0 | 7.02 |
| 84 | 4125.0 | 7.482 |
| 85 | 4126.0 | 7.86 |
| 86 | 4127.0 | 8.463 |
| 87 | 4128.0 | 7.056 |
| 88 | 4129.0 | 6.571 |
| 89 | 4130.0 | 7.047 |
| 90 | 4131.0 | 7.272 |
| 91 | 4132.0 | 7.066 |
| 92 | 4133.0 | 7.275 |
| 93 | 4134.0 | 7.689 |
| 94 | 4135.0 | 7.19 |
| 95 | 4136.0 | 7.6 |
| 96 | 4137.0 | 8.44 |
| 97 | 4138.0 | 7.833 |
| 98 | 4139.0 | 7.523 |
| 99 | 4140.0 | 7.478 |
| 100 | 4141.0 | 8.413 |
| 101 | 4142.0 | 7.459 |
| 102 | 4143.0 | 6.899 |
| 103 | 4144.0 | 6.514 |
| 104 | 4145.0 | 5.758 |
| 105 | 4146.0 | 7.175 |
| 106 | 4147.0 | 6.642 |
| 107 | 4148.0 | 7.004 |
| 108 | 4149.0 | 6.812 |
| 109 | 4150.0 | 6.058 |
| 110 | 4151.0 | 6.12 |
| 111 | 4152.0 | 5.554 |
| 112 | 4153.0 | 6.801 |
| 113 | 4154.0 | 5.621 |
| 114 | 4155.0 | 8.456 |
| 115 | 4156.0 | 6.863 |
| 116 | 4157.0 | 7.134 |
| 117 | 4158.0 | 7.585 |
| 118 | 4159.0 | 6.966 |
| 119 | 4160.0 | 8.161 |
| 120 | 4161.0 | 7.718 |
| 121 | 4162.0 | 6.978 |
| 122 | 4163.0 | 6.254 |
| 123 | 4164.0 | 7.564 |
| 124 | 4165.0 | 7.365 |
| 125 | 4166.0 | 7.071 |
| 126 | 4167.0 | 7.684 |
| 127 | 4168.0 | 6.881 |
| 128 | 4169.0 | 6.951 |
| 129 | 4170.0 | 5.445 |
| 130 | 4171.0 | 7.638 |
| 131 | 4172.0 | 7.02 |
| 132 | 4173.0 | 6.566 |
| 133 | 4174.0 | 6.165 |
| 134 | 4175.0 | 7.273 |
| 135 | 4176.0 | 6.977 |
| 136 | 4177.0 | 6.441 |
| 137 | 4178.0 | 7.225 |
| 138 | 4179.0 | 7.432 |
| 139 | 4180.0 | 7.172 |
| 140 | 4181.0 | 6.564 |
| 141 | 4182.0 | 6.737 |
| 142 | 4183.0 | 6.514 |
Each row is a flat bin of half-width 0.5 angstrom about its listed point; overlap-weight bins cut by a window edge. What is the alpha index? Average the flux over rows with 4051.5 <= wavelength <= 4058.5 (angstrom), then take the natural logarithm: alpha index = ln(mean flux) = 2.00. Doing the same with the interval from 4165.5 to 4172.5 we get 1.94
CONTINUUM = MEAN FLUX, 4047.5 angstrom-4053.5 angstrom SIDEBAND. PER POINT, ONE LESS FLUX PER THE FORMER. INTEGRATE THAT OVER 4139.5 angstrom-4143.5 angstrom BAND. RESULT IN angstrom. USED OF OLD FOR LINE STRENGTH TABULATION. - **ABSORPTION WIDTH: -0.1 angstrom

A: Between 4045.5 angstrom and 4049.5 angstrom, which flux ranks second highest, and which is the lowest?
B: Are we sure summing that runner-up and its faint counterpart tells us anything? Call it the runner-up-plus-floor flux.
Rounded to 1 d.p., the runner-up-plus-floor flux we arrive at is 13.4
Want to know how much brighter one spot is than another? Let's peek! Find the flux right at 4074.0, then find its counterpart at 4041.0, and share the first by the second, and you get 0.948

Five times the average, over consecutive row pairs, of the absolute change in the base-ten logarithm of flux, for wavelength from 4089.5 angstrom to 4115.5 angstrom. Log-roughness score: 0.16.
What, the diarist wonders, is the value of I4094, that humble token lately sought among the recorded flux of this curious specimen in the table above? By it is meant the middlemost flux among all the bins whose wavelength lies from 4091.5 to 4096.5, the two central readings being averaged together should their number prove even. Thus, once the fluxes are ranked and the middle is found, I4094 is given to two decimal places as 7.66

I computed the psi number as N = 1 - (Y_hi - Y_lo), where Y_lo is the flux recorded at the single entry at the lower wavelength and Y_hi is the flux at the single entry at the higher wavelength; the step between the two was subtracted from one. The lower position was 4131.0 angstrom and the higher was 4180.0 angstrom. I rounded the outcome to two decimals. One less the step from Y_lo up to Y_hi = 1.10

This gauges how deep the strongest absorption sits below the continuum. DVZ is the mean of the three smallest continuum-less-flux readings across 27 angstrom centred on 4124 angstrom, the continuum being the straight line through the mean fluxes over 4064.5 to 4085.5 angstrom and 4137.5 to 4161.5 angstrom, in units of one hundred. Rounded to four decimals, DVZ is -0.0126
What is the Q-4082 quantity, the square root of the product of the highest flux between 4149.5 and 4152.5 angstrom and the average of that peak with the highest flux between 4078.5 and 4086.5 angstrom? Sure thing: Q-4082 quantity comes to 6.77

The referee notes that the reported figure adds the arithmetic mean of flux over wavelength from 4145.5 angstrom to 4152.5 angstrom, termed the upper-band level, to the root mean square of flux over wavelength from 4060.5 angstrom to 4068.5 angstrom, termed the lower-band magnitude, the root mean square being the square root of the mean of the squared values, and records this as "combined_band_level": 13.5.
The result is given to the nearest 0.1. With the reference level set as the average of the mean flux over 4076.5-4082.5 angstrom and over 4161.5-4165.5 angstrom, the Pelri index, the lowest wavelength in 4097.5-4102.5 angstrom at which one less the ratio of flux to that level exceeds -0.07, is 4098.0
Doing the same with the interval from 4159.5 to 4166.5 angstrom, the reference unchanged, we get 4162.0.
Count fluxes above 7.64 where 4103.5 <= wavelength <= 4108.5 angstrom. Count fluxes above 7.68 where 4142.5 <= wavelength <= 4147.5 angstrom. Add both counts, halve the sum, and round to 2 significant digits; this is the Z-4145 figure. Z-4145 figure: 1.5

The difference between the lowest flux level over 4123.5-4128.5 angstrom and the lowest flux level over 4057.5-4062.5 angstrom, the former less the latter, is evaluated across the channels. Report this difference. 0.8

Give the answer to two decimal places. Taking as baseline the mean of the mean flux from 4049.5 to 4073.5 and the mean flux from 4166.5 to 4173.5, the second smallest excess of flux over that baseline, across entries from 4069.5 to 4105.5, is -0.42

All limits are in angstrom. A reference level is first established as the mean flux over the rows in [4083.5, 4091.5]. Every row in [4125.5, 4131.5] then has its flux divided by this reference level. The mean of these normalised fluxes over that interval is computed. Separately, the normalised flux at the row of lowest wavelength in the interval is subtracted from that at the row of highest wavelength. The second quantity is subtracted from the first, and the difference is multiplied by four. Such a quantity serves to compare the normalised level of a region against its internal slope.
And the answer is 3.7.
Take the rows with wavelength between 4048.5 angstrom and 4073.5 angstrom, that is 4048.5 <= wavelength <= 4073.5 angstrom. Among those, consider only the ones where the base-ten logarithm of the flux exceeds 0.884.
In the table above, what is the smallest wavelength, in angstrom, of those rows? 4049.0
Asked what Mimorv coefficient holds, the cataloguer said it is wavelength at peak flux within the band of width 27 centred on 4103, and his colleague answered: 4090.0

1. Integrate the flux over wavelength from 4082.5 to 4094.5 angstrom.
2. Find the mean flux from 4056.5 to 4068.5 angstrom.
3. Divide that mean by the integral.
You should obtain 0.069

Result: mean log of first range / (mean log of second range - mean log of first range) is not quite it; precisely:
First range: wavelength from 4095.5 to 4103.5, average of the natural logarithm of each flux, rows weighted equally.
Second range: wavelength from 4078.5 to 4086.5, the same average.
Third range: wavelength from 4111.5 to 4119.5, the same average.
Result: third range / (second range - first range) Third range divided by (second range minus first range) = 28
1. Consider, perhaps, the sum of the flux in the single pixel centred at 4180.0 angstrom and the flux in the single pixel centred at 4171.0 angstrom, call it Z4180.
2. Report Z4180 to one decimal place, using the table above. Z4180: 14.8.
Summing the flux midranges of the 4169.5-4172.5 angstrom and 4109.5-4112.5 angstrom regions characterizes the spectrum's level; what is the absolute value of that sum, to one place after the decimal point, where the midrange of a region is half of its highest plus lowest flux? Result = 14.5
